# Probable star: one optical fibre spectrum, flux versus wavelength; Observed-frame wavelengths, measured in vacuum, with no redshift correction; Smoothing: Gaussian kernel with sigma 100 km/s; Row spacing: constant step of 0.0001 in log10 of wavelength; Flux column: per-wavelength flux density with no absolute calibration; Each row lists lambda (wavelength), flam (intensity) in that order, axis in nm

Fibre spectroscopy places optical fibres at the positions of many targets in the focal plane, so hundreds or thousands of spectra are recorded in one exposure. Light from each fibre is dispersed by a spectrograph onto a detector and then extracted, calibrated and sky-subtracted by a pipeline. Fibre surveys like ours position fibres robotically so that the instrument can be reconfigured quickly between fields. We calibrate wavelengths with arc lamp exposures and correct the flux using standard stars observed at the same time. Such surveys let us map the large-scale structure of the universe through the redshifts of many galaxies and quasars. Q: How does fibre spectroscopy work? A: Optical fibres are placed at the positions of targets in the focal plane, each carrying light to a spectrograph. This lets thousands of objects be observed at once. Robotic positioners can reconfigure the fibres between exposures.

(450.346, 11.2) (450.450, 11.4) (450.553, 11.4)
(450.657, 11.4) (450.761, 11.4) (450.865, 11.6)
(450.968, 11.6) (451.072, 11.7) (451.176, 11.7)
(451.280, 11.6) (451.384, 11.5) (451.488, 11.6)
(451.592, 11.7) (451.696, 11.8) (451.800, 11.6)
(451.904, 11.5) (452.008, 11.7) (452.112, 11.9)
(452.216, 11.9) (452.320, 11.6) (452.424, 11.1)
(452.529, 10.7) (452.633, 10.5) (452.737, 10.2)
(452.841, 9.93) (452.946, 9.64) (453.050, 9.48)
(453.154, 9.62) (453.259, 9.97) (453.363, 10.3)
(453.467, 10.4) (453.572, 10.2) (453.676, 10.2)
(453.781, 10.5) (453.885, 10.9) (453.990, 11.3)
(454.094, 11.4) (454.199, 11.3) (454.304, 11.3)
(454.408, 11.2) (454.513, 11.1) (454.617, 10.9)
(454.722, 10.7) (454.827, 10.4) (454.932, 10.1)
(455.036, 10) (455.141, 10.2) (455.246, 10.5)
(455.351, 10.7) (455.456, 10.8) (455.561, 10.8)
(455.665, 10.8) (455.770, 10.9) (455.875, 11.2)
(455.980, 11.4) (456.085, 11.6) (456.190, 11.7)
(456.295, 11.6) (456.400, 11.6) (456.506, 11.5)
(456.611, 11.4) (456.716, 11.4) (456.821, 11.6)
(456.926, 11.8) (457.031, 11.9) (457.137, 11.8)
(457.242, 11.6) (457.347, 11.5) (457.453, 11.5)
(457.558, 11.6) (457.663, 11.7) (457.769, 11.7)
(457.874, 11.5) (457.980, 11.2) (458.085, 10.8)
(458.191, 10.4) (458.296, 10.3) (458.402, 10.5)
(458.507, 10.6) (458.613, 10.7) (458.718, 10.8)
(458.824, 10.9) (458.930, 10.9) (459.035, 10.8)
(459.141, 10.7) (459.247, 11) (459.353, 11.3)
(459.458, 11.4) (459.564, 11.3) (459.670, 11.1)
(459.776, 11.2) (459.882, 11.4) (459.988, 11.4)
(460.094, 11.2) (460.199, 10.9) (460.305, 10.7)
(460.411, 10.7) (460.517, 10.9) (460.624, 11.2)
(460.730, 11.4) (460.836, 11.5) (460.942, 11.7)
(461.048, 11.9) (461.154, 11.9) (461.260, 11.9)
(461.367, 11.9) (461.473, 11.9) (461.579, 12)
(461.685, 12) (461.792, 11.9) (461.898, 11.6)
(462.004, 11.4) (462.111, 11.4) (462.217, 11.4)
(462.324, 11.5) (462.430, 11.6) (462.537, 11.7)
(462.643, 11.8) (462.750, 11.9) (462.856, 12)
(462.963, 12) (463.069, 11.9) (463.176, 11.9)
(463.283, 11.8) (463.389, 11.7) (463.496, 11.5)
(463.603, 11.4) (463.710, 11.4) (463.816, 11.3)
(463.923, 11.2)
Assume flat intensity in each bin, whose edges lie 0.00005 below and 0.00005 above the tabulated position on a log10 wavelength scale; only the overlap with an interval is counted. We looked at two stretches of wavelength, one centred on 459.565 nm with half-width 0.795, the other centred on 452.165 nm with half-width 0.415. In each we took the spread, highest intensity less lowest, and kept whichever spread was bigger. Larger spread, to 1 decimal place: 1.2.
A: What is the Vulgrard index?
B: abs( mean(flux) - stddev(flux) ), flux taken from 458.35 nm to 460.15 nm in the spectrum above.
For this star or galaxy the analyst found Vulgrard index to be 10.7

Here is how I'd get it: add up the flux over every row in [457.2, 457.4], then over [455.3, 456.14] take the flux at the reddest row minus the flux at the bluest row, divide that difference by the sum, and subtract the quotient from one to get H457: 0.96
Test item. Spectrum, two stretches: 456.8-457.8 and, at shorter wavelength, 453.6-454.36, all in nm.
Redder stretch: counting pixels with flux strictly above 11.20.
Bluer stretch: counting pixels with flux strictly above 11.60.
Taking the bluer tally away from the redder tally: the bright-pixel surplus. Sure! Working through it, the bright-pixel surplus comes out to 10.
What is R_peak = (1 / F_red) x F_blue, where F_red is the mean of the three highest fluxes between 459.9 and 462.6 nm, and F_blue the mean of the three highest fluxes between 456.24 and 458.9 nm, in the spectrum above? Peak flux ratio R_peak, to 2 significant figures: 0.99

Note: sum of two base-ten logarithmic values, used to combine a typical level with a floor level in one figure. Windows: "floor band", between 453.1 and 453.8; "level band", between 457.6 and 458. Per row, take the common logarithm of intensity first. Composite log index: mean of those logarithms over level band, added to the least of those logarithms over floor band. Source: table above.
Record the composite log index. 2.04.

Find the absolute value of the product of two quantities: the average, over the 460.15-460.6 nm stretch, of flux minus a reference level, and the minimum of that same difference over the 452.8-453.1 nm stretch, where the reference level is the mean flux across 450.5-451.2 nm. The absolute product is 1.5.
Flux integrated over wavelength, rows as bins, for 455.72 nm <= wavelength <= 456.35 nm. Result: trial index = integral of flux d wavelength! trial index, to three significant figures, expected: 7.18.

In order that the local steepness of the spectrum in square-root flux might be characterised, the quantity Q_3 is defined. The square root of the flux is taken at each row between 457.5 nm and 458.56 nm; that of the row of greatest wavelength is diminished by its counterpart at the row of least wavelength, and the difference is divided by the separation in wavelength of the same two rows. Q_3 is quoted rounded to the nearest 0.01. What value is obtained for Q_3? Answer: -0.16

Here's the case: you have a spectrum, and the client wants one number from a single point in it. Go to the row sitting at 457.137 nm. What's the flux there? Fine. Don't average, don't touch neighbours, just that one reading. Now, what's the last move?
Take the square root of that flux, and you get 3.44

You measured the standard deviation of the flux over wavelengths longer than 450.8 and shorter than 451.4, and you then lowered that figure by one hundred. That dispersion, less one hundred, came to -99.9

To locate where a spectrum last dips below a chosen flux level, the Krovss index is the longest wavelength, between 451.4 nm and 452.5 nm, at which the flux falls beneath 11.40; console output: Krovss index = 452.424 nm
